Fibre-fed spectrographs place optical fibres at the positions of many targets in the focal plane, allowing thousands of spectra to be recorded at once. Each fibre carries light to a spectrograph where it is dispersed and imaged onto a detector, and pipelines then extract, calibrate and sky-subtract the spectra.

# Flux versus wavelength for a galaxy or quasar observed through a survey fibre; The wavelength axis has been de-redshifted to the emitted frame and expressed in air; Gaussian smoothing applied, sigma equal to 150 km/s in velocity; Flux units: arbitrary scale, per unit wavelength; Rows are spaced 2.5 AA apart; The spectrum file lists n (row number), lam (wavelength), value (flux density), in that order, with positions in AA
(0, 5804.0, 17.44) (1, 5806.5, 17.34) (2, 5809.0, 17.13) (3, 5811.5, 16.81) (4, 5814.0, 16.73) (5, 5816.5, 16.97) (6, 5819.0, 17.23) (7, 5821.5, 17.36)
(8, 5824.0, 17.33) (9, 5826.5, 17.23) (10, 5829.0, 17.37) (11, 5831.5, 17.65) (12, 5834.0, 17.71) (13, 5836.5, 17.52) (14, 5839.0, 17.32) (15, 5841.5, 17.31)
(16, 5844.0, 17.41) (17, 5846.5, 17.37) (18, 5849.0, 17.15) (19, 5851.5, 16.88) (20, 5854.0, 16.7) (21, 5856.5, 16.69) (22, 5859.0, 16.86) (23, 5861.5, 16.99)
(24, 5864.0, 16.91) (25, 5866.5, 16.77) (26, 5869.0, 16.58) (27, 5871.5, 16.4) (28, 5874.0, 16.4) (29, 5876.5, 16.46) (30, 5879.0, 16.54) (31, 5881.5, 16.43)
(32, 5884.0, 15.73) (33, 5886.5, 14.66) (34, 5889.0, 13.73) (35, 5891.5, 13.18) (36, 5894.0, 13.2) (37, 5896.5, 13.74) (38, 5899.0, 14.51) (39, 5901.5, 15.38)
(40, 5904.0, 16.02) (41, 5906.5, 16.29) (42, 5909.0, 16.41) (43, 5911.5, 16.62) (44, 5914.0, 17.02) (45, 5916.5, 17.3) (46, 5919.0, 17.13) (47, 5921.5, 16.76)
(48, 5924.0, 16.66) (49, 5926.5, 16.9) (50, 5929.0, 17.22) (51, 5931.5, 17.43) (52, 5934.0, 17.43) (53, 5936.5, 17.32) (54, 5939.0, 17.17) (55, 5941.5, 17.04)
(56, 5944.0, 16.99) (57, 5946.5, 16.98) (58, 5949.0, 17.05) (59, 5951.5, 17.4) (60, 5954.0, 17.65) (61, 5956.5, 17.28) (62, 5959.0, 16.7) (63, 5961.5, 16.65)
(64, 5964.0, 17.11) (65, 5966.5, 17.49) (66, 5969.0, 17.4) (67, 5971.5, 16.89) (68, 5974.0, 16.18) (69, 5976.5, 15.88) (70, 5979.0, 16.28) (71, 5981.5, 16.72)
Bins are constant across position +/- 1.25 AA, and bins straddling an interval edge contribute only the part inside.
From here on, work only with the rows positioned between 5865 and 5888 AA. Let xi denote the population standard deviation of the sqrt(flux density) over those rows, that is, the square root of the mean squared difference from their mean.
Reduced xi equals 0.077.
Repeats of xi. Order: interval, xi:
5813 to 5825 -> 0.029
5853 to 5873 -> 0.022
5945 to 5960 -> 0.037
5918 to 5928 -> 0.021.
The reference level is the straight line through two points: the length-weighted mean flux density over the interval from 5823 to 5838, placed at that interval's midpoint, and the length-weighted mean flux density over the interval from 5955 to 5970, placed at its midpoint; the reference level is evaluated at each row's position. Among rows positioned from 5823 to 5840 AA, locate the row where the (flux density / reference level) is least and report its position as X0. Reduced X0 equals 5826.5 AA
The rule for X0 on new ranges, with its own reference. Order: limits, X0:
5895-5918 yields 5896.5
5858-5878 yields 5871.5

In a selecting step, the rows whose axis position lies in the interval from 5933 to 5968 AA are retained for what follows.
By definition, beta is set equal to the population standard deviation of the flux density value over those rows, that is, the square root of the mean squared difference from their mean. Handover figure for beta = 0.28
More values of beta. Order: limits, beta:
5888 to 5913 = 1.32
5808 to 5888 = 0.59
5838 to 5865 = 0.26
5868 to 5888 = 0.62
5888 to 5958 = 1.35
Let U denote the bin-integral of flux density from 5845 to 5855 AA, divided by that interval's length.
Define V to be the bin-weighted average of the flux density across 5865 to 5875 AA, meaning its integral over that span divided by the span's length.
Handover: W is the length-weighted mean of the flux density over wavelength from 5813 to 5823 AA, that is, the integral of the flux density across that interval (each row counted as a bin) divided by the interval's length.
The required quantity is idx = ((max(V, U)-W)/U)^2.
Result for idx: 0.0000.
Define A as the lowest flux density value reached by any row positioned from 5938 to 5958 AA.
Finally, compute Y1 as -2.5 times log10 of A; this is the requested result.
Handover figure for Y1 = -3.07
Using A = 16.98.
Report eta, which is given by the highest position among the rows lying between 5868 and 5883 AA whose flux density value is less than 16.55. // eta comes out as 5881.5 AA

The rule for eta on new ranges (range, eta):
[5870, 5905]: 5904.0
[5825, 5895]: 5894.0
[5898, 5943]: 5909.0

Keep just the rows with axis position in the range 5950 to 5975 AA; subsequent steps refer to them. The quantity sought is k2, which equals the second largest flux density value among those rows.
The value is 17.49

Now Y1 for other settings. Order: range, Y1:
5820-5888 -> -2.92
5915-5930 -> -3.05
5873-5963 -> -2.80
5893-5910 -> -2.80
